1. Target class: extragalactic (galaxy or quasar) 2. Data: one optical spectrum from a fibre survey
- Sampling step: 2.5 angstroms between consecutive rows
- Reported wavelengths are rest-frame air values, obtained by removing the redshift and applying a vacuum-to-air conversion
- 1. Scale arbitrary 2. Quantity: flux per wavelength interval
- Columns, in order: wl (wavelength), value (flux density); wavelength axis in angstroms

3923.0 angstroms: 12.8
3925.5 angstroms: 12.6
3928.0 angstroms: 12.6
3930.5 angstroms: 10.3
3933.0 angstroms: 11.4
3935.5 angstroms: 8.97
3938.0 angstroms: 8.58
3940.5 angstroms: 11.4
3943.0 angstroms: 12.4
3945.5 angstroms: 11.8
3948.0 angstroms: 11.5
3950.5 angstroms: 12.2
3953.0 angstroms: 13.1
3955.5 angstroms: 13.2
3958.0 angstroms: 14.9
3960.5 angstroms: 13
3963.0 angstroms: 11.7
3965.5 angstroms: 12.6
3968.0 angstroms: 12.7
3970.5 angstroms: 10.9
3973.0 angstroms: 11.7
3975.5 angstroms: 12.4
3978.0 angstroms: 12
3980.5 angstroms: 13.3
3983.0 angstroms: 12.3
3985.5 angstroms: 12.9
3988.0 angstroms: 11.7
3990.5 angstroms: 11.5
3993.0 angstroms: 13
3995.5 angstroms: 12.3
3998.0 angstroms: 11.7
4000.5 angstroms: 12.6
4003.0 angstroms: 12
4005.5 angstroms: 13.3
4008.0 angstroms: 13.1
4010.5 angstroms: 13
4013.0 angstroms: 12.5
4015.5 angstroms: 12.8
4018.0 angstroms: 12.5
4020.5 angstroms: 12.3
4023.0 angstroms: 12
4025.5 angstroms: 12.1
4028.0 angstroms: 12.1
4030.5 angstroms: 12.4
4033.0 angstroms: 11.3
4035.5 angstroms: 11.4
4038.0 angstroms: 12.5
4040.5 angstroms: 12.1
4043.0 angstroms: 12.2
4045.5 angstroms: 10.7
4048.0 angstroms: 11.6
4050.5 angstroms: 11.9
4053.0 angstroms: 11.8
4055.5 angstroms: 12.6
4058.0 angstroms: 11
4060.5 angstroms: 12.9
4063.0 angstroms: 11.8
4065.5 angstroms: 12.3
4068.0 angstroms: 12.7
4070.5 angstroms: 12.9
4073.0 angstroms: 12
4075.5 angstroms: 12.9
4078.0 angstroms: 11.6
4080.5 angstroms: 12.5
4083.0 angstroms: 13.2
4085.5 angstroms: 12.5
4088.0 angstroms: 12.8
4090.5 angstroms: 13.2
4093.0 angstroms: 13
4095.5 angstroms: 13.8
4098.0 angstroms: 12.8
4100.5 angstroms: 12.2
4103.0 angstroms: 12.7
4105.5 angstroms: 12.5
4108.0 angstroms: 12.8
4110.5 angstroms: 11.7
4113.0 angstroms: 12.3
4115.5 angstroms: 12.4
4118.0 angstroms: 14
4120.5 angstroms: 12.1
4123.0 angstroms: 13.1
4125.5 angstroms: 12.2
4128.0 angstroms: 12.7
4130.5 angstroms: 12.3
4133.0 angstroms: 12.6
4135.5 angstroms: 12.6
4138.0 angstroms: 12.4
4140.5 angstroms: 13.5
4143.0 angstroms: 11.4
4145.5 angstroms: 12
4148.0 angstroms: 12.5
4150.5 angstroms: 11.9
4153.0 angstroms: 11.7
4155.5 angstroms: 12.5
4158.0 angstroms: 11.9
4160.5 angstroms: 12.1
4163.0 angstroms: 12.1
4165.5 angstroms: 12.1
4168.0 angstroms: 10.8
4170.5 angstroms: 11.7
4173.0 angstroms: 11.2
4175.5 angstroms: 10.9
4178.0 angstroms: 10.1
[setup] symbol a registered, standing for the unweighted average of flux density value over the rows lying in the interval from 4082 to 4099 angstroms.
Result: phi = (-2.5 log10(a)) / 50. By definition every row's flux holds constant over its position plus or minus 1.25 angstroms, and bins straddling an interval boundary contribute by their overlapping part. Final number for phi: -0.0558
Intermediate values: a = 13.0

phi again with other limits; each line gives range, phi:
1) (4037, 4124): -0.0547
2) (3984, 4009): -0.0547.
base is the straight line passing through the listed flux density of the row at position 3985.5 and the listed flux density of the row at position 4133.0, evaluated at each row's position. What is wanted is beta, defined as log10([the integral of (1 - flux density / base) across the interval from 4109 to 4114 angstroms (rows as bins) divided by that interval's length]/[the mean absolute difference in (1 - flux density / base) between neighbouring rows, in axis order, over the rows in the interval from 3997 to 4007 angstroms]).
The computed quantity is -0.2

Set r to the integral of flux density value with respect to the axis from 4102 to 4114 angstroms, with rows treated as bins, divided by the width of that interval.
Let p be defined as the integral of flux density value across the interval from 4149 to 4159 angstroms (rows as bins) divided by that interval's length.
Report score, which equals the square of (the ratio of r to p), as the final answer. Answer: 1.06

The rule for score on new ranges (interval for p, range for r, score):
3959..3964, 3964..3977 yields 0.93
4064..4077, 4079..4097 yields 1.07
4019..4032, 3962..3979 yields 0.97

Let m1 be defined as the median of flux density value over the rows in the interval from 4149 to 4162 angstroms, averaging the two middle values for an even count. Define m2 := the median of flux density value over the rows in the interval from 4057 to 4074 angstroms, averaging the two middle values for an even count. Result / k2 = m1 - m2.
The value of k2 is -0.4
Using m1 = 11.9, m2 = 12.3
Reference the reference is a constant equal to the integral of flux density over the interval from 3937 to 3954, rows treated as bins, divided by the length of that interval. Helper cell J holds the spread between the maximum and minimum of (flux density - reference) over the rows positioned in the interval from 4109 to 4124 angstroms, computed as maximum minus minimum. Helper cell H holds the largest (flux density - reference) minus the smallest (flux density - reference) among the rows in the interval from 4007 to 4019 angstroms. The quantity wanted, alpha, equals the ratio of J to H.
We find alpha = 3.8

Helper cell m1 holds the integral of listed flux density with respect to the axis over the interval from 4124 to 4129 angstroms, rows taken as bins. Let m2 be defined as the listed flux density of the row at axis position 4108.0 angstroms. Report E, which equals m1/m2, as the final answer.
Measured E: 4.9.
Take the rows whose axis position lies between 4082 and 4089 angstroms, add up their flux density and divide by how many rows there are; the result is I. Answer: 12.83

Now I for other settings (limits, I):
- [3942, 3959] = 12.73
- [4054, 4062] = 12.17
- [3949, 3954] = 12.65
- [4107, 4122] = 12.55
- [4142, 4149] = 11.97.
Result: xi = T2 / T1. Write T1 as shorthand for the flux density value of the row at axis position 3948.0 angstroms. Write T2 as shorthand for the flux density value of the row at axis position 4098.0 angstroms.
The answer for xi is 1.11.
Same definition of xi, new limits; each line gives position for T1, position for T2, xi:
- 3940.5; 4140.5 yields 1.18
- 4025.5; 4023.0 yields 0.99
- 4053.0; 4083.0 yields 1.12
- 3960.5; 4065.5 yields 0.95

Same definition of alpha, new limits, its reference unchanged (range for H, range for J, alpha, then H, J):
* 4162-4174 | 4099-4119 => 1.8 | 1.30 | 2.3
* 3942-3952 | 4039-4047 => 1.7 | 0.90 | 1.5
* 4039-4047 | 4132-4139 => 0.1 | 1.50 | 0.2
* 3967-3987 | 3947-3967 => 1.4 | 2.40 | 3.4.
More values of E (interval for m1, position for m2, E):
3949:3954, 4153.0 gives 5.4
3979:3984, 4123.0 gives 4.9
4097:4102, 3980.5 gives 4.7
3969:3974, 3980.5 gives 4.3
